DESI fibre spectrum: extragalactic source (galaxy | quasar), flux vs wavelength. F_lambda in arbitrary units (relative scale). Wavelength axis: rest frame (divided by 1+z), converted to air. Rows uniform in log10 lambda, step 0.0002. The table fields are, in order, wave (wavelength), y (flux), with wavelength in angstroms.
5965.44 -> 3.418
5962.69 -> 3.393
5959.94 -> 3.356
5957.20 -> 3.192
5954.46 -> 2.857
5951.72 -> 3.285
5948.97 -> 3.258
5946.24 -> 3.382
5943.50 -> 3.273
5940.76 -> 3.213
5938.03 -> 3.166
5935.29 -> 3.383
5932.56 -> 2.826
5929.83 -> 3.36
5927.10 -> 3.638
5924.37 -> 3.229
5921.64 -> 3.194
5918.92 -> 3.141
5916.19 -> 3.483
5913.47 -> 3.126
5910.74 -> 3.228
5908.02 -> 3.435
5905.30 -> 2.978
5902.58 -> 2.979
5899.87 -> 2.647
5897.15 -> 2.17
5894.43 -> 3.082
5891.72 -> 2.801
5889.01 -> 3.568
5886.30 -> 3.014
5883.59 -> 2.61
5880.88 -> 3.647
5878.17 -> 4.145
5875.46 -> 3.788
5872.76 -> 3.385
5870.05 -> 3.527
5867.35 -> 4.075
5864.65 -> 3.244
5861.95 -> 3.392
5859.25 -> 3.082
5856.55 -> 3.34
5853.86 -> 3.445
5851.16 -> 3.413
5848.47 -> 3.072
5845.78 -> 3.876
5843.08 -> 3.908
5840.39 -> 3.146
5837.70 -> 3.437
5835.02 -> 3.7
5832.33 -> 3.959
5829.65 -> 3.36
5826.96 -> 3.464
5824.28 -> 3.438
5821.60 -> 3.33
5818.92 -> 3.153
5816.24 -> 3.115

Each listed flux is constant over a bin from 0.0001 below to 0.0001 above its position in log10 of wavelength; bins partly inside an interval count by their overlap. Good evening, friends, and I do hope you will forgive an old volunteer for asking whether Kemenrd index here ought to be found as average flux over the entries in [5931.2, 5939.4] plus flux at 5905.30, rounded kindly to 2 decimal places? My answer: 6.10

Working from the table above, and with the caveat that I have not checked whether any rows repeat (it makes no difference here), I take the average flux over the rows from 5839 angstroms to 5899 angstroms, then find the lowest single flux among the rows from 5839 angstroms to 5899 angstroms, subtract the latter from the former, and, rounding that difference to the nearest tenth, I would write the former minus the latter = 1.2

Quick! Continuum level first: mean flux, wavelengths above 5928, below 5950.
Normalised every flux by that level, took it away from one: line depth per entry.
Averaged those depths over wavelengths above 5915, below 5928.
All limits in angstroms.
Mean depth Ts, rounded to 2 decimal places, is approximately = -0.03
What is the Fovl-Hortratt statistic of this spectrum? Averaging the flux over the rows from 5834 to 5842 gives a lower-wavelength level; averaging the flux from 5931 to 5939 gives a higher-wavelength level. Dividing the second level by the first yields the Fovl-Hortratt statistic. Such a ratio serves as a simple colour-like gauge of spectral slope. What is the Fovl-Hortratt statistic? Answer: 0.91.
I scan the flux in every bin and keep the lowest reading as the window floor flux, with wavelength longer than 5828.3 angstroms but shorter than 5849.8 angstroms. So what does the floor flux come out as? 3.072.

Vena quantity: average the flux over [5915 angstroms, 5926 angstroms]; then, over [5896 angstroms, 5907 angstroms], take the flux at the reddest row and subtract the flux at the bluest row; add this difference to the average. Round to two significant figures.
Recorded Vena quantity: 4.1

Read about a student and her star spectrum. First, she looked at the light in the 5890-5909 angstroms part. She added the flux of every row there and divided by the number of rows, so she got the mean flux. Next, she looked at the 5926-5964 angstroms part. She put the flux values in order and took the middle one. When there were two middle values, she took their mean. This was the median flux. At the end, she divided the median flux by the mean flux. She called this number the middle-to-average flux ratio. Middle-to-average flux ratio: 1.14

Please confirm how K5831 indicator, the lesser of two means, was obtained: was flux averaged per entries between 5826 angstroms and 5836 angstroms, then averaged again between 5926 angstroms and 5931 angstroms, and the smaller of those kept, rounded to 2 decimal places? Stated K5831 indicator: 3.50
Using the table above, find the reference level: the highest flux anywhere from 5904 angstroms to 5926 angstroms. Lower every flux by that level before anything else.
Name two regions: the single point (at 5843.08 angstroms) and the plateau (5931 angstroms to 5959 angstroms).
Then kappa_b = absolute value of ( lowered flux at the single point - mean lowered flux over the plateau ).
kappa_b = 0.7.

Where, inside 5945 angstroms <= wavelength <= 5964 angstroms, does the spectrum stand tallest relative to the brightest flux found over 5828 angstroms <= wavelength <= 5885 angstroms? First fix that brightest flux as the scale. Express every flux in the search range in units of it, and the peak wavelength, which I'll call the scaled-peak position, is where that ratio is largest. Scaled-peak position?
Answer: 5962.69 angstroms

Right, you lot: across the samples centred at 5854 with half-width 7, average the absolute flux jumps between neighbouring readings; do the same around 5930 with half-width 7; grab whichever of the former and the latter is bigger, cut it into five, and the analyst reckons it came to 0.089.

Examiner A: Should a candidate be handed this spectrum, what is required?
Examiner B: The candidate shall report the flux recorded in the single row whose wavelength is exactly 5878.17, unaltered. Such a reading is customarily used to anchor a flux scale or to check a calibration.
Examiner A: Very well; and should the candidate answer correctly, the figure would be 4.145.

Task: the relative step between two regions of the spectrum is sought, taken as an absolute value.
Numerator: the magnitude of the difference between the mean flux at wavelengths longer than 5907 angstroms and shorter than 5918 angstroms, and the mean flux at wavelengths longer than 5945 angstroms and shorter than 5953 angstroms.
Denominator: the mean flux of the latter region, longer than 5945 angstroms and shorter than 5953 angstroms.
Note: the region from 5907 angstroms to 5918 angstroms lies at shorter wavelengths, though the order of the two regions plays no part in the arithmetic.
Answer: 0.00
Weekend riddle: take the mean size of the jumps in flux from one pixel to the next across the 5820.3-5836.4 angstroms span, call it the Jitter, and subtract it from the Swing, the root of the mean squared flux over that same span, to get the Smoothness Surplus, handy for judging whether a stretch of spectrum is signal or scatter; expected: 3.33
